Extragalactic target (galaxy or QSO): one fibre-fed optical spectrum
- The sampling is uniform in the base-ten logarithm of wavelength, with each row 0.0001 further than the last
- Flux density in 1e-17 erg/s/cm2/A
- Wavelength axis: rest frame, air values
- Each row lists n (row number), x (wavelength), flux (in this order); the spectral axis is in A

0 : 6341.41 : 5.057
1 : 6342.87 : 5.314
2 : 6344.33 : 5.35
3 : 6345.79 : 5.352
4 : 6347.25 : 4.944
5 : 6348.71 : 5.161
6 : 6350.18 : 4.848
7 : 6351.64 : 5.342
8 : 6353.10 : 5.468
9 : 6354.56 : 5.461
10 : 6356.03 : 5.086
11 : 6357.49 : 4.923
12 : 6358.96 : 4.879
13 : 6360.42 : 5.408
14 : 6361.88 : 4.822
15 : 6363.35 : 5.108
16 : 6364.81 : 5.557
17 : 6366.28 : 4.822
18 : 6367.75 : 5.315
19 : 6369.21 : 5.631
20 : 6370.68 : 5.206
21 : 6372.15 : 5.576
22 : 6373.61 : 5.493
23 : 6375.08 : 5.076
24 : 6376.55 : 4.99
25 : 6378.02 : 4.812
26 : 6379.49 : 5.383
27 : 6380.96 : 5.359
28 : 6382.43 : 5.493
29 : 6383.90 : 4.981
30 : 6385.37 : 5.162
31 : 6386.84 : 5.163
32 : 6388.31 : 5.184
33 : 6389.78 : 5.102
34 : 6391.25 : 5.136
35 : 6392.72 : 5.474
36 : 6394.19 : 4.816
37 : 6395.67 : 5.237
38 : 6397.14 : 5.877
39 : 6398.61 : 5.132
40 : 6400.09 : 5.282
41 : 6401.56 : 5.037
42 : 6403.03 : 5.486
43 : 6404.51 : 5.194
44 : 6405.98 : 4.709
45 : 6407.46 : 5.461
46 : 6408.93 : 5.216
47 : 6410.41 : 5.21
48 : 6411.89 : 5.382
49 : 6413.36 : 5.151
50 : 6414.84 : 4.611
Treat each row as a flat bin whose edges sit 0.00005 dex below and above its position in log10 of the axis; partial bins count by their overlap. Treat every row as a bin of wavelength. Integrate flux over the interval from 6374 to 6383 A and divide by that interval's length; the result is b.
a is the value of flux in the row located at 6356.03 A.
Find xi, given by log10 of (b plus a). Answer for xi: 1.01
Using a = 5.086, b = 5.19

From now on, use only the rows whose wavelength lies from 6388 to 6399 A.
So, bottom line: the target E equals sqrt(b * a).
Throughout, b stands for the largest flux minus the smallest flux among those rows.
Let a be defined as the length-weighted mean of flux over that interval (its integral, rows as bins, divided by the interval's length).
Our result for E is 2.36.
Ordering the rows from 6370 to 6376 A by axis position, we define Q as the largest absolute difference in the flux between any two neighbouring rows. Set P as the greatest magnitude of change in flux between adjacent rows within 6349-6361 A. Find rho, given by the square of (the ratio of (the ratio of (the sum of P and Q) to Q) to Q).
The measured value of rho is 29.6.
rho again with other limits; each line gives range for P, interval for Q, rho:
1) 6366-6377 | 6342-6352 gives 16.4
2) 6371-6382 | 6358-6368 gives 5.8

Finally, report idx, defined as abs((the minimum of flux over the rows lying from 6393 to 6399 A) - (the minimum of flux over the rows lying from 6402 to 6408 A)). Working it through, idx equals 0.11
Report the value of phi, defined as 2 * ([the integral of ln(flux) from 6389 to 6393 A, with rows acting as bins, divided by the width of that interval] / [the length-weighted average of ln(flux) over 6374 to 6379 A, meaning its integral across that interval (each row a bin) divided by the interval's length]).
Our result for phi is 2.05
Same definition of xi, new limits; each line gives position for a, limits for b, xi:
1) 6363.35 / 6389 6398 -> 1.02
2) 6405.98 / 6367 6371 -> 1.00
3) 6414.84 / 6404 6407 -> 0.98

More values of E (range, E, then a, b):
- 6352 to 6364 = 1.82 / 5.151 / 0.65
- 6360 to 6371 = 2.06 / 5.230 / 0.81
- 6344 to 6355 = 1.80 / 5.233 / 0.62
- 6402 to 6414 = 2.01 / 5.223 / 0.78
